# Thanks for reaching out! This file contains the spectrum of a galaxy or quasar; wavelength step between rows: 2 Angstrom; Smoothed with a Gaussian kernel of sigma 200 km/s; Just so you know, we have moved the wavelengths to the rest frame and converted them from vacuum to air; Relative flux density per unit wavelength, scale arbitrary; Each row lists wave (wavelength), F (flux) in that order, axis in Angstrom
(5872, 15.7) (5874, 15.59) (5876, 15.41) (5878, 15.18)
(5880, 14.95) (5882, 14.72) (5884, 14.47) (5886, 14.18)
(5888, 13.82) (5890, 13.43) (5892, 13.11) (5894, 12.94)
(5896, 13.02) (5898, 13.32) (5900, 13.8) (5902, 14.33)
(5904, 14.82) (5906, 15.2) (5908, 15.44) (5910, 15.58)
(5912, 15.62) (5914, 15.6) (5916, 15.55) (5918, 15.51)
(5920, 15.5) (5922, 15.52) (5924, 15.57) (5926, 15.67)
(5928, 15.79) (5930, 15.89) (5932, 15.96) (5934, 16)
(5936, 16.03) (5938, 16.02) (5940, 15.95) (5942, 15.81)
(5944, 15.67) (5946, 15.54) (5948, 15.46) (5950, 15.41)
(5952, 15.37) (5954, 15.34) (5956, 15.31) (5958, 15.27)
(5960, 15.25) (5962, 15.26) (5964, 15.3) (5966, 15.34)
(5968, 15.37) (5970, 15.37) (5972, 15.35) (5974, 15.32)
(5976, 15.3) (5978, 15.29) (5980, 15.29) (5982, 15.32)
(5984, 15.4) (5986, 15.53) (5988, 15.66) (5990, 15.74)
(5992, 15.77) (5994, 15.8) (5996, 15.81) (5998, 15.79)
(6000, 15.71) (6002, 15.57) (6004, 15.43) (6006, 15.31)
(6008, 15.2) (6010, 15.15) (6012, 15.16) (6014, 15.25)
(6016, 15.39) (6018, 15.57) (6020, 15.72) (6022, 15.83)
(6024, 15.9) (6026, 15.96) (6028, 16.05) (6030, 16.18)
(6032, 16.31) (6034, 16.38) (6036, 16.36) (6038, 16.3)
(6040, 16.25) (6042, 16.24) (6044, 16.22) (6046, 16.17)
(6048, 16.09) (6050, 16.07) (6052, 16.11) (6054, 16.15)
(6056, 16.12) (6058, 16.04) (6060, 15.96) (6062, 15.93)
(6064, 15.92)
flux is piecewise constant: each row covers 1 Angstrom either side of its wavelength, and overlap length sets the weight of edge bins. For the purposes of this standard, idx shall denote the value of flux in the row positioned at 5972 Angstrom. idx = 15.35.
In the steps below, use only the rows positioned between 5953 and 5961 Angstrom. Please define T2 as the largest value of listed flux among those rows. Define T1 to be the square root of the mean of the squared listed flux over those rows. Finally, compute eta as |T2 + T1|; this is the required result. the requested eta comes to 30.6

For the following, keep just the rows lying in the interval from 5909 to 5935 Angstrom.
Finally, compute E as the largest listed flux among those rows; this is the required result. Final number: 16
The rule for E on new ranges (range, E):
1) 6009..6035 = 16.38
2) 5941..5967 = 15.81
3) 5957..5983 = 15.37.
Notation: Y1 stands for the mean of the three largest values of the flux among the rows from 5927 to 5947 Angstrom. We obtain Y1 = 16.0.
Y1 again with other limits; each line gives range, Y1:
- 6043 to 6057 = 16.2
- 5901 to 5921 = 15.6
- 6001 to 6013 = 15.4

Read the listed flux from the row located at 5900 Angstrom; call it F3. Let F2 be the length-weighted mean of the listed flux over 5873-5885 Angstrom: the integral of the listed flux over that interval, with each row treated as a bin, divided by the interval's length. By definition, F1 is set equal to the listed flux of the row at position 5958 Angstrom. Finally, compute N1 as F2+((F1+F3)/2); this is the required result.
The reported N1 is 29.6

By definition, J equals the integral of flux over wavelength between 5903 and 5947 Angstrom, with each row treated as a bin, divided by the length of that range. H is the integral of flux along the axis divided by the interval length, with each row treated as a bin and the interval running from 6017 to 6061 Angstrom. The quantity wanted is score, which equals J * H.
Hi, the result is 252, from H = 16.1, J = 15.65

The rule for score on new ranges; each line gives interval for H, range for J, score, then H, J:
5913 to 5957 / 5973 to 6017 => 242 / 15.7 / 15.46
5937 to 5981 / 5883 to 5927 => 226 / 15.4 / 14.64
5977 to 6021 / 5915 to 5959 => 242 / 15.5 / 15.64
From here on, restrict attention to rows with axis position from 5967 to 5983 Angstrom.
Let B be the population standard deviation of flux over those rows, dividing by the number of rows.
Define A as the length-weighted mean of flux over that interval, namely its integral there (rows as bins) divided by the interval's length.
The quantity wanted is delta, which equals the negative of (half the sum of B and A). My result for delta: -7.68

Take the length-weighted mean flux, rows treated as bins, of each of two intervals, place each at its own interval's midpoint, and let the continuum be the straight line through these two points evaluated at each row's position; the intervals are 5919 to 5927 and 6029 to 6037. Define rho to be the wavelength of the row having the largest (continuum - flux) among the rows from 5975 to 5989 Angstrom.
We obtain 5980 Angstrom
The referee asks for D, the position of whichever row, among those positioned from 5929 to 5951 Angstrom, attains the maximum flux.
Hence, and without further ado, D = 5936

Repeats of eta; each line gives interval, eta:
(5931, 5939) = 32.0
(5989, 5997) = 31.6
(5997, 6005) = 31.4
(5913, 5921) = 31.1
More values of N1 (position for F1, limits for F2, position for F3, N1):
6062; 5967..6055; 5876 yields 31.4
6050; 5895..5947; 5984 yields 31.1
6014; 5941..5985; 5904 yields 30.4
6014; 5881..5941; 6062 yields 30.5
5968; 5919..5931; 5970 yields 31.0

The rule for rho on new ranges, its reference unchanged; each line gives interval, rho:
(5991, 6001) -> 6000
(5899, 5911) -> 5900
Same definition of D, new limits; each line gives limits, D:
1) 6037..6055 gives 6038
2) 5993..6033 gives 6032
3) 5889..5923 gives 5912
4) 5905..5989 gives 5936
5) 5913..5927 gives 5926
